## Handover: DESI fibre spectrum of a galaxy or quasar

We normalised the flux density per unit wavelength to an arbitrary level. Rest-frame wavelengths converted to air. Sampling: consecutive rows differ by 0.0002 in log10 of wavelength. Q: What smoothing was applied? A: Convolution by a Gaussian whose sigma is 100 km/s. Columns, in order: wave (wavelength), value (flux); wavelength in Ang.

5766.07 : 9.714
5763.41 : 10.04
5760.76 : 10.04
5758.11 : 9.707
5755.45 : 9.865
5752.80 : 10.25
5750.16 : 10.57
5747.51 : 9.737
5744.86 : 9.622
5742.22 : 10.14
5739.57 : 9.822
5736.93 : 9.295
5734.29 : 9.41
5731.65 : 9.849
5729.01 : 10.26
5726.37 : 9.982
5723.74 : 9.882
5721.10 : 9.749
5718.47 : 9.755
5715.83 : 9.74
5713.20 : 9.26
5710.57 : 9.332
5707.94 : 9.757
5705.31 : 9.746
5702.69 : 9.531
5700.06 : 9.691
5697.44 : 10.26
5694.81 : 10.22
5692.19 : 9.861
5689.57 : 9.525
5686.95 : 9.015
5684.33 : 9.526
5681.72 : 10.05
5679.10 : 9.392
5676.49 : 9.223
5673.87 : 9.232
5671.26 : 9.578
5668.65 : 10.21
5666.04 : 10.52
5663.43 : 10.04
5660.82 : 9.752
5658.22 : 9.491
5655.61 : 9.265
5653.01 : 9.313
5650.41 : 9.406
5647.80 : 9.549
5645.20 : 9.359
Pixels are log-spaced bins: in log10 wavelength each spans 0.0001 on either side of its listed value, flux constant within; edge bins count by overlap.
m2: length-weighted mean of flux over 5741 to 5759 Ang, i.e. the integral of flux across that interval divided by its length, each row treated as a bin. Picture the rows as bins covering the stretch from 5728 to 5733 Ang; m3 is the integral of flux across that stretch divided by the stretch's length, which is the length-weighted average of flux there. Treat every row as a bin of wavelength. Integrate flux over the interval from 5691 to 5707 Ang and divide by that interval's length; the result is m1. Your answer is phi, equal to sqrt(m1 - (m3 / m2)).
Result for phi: 2.98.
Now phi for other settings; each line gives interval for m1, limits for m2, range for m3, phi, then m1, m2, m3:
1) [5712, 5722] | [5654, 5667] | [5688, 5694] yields 2.94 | 9.6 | 9.78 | 9.7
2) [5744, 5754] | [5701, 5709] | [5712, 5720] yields 3.01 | 10.1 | 9.68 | 9.6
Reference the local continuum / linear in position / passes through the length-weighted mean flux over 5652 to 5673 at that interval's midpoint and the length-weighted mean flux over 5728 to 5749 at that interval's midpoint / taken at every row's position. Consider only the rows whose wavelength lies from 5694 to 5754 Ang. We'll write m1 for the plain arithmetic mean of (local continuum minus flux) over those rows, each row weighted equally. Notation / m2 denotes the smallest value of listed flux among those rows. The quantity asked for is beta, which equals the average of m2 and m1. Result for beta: 4.60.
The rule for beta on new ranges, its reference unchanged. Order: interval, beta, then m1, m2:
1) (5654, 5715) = 4.55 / 0.09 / 9.015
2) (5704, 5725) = 4.69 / 0.11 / 9.26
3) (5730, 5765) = 4.59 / -0.11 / 9.295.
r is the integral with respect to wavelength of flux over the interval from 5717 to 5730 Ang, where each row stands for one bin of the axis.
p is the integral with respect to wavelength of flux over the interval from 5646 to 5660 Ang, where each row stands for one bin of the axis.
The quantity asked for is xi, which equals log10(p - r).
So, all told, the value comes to 0.47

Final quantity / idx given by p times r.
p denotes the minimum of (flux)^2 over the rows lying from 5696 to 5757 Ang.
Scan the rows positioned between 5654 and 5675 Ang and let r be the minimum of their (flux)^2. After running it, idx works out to 7308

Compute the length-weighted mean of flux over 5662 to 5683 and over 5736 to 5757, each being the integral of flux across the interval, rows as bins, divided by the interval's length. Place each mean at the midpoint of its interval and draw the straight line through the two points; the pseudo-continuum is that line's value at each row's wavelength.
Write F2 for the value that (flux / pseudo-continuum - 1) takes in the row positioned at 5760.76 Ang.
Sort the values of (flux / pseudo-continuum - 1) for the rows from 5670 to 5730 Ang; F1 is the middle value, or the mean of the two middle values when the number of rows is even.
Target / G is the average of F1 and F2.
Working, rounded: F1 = -0.012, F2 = 0.009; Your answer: -0.001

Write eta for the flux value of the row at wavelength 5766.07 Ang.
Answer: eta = 9.714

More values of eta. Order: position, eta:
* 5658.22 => 9.491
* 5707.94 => 9.757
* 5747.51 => 9.737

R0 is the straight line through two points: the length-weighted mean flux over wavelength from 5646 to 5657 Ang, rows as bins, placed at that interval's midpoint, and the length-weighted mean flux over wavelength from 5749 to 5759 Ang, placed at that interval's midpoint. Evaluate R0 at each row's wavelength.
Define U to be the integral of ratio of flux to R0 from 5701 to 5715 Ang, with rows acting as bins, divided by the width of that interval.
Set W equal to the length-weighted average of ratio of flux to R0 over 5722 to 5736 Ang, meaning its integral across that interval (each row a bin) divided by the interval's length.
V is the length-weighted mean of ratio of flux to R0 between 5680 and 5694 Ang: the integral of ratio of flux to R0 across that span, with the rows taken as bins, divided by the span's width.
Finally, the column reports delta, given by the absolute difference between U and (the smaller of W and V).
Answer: 0.017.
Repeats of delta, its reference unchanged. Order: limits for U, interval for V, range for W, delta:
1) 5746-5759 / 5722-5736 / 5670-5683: 0.000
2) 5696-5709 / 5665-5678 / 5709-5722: 0.034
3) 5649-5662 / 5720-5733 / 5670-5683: 0.011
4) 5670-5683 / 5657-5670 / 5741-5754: 0.007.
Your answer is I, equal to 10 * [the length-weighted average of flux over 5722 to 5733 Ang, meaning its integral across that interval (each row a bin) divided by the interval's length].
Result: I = 99.8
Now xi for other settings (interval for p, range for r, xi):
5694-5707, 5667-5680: 0.61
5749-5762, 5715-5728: 0.51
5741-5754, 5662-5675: 0.27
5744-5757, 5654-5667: 0.47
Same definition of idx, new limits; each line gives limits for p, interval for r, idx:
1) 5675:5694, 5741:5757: 7524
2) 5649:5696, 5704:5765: 6969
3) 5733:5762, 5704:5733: 7408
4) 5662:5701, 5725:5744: 7022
